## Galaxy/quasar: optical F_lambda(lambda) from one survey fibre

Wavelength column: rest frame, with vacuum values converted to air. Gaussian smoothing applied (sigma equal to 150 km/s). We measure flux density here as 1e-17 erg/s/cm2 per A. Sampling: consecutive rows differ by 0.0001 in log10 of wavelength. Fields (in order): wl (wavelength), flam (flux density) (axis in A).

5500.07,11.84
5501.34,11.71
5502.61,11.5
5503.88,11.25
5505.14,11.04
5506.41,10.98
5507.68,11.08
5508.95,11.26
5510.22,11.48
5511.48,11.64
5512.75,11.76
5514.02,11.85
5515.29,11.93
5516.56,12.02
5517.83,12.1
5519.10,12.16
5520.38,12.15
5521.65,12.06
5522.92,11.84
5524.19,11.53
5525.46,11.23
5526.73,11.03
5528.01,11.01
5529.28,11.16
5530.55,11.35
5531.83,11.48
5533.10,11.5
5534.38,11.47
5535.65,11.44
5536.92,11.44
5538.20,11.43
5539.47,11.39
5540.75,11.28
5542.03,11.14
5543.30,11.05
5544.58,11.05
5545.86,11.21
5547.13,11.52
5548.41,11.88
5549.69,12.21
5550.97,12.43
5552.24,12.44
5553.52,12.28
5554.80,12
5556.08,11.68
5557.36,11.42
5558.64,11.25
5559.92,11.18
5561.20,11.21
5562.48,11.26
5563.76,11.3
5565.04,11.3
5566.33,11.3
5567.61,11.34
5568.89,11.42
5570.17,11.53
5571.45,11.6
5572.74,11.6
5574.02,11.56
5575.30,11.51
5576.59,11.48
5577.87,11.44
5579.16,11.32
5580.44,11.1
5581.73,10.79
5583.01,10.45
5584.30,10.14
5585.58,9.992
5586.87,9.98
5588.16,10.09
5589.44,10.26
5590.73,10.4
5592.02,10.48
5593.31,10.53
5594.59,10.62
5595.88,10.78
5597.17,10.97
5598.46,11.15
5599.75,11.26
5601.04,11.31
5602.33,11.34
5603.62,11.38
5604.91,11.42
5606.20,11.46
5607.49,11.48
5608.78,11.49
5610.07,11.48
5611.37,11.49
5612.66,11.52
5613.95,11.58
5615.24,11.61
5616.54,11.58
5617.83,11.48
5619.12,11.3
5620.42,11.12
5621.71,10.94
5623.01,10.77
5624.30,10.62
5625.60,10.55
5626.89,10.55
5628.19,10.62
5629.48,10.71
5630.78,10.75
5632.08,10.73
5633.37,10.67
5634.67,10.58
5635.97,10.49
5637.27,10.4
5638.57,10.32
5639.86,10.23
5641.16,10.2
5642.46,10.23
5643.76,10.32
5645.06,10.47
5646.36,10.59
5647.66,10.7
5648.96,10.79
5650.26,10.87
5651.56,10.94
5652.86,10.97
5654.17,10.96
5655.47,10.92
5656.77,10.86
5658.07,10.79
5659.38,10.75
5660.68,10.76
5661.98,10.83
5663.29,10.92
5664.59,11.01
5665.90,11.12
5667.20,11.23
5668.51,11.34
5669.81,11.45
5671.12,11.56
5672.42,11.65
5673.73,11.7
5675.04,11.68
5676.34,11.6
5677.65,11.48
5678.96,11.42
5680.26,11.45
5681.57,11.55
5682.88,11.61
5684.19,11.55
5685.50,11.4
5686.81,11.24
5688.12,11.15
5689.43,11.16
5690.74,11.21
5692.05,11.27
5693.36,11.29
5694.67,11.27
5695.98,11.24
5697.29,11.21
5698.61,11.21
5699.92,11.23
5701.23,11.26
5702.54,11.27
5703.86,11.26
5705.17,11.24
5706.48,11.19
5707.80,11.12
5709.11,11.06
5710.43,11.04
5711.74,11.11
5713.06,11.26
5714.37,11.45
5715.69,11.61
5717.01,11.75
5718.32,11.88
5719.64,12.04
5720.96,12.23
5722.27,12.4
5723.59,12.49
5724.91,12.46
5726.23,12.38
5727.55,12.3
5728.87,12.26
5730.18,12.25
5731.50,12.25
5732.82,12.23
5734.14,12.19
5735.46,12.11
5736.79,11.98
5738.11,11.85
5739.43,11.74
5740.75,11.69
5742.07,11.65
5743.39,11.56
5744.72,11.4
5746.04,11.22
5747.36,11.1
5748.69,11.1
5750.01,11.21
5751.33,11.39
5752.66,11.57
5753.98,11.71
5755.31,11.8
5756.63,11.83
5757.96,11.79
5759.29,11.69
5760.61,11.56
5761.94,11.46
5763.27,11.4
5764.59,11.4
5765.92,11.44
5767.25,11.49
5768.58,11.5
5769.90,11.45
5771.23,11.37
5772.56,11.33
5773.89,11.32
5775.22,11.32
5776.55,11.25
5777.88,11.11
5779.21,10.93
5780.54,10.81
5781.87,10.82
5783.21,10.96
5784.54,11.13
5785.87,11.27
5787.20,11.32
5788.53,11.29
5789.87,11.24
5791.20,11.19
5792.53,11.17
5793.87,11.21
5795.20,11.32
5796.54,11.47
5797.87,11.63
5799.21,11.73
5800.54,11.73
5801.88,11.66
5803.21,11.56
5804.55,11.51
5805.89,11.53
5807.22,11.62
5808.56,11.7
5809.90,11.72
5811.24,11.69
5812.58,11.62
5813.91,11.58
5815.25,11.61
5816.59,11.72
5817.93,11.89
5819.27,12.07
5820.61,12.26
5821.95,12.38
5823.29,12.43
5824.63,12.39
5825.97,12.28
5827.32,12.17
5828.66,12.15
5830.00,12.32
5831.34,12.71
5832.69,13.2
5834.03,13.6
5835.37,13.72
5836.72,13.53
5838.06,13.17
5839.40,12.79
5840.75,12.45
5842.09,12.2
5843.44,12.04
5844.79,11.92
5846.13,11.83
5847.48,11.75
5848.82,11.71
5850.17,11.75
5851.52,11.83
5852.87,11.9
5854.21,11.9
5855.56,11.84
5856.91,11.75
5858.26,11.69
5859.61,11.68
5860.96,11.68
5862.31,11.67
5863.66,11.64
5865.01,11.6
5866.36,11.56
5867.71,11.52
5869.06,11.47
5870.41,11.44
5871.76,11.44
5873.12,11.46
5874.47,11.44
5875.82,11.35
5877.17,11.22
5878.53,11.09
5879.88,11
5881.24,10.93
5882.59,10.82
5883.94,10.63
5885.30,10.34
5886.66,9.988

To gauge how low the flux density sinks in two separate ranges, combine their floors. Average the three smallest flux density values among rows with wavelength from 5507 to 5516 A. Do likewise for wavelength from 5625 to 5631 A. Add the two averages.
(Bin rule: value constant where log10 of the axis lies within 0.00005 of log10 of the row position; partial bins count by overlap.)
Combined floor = 21.8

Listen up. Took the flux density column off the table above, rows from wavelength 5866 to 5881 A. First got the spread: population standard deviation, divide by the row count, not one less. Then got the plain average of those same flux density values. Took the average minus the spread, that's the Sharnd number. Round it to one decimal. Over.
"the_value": 11.2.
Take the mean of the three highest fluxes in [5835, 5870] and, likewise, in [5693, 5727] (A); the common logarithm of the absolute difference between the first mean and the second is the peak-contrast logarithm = 0.01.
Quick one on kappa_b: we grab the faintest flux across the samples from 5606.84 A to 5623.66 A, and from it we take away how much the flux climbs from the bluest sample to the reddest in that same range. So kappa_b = 11.5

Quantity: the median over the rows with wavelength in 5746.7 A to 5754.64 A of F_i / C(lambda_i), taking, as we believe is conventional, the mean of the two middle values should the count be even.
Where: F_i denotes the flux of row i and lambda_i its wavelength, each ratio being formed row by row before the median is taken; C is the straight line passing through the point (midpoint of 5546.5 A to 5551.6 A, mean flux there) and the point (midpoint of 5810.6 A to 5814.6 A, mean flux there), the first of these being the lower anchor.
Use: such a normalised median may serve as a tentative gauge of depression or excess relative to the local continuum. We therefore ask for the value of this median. 0.964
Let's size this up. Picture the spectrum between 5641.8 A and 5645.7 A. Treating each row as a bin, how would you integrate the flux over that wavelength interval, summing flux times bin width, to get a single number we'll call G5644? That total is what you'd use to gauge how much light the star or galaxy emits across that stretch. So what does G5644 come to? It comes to 40.3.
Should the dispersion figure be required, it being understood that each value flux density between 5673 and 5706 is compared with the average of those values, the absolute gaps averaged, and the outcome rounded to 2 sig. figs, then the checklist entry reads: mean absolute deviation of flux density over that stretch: 0.15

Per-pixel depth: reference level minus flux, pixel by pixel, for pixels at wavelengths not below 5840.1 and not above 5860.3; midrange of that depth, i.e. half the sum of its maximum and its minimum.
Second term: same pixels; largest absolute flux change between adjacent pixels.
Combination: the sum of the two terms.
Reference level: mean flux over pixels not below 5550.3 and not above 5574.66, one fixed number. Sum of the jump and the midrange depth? -0.23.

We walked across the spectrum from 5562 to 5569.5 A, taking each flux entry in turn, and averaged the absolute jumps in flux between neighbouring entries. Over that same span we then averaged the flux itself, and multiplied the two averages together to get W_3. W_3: 0.36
